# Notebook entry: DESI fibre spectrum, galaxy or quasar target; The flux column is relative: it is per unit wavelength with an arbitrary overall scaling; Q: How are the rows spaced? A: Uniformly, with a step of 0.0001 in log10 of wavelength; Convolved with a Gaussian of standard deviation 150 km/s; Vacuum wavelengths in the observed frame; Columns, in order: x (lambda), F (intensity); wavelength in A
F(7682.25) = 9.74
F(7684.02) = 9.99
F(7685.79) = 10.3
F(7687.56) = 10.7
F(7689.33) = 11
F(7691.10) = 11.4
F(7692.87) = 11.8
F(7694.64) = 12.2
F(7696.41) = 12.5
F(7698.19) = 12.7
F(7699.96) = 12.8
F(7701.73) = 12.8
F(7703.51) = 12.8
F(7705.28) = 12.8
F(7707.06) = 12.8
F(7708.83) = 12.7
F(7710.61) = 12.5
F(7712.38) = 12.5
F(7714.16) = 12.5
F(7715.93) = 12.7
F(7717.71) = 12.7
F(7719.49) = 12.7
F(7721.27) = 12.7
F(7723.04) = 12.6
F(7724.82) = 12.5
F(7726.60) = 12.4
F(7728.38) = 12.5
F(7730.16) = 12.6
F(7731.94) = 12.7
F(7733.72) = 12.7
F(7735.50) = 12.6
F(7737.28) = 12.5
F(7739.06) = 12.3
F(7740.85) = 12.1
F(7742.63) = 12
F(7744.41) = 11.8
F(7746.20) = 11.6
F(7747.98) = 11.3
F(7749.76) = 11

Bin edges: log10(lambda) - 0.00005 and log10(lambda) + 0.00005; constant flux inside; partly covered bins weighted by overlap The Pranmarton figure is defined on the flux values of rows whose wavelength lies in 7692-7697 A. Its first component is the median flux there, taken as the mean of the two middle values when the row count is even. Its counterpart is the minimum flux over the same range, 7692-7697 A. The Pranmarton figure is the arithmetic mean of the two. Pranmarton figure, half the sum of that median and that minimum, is 12.0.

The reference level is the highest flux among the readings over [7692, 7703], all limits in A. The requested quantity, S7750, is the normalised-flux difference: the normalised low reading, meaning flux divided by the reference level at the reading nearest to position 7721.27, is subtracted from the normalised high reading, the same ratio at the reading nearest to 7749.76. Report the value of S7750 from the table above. -0.13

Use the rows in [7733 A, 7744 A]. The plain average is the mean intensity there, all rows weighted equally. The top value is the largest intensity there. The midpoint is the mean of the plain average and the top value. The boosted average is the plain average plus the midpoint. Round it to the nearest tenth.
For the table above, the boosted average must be 24.9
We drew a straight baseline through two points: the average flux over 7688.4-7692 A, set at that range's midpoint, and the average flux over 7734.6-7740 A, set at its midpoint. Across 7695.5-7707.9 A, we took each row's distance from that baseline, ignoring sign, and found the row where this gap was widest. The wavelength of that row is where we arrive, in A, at 7699.96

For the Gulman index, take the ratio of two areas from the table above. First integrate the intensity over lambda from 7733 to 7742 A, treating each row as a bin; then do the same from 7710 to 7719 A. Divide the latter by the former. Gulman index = 1.01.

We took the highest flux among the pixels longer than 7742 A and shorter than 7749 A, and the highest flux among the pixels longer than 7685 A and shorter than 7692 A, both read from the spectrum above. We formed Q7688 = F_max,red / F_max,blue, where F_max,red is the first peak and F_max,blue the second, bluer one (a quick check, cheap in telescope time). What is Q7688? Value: 1.05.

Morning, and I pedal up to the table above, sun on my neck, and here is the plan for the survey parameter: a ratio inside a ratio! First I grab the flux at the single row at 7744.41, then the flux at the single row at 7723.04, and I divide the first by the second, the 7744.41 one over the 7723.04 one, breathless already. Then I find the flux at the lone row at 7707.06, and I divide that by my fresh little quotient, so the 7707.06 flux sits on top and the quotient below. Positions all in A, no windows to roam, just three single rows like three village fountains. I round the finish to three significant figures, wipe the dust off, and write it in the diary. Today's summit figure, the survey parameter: 13.7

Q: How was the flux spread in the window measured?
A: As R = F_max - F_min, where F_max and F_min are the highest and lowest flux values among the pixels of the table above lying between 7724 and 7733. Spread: 0.30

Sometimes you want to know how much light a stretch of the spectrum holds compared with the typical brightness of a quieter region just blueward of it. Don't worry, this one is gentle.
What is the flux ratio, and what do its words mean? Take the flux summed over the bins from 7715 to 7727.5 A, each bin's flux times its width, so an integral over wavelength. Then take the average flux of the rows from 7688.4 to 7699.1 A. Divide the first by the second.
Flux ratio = 13.2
